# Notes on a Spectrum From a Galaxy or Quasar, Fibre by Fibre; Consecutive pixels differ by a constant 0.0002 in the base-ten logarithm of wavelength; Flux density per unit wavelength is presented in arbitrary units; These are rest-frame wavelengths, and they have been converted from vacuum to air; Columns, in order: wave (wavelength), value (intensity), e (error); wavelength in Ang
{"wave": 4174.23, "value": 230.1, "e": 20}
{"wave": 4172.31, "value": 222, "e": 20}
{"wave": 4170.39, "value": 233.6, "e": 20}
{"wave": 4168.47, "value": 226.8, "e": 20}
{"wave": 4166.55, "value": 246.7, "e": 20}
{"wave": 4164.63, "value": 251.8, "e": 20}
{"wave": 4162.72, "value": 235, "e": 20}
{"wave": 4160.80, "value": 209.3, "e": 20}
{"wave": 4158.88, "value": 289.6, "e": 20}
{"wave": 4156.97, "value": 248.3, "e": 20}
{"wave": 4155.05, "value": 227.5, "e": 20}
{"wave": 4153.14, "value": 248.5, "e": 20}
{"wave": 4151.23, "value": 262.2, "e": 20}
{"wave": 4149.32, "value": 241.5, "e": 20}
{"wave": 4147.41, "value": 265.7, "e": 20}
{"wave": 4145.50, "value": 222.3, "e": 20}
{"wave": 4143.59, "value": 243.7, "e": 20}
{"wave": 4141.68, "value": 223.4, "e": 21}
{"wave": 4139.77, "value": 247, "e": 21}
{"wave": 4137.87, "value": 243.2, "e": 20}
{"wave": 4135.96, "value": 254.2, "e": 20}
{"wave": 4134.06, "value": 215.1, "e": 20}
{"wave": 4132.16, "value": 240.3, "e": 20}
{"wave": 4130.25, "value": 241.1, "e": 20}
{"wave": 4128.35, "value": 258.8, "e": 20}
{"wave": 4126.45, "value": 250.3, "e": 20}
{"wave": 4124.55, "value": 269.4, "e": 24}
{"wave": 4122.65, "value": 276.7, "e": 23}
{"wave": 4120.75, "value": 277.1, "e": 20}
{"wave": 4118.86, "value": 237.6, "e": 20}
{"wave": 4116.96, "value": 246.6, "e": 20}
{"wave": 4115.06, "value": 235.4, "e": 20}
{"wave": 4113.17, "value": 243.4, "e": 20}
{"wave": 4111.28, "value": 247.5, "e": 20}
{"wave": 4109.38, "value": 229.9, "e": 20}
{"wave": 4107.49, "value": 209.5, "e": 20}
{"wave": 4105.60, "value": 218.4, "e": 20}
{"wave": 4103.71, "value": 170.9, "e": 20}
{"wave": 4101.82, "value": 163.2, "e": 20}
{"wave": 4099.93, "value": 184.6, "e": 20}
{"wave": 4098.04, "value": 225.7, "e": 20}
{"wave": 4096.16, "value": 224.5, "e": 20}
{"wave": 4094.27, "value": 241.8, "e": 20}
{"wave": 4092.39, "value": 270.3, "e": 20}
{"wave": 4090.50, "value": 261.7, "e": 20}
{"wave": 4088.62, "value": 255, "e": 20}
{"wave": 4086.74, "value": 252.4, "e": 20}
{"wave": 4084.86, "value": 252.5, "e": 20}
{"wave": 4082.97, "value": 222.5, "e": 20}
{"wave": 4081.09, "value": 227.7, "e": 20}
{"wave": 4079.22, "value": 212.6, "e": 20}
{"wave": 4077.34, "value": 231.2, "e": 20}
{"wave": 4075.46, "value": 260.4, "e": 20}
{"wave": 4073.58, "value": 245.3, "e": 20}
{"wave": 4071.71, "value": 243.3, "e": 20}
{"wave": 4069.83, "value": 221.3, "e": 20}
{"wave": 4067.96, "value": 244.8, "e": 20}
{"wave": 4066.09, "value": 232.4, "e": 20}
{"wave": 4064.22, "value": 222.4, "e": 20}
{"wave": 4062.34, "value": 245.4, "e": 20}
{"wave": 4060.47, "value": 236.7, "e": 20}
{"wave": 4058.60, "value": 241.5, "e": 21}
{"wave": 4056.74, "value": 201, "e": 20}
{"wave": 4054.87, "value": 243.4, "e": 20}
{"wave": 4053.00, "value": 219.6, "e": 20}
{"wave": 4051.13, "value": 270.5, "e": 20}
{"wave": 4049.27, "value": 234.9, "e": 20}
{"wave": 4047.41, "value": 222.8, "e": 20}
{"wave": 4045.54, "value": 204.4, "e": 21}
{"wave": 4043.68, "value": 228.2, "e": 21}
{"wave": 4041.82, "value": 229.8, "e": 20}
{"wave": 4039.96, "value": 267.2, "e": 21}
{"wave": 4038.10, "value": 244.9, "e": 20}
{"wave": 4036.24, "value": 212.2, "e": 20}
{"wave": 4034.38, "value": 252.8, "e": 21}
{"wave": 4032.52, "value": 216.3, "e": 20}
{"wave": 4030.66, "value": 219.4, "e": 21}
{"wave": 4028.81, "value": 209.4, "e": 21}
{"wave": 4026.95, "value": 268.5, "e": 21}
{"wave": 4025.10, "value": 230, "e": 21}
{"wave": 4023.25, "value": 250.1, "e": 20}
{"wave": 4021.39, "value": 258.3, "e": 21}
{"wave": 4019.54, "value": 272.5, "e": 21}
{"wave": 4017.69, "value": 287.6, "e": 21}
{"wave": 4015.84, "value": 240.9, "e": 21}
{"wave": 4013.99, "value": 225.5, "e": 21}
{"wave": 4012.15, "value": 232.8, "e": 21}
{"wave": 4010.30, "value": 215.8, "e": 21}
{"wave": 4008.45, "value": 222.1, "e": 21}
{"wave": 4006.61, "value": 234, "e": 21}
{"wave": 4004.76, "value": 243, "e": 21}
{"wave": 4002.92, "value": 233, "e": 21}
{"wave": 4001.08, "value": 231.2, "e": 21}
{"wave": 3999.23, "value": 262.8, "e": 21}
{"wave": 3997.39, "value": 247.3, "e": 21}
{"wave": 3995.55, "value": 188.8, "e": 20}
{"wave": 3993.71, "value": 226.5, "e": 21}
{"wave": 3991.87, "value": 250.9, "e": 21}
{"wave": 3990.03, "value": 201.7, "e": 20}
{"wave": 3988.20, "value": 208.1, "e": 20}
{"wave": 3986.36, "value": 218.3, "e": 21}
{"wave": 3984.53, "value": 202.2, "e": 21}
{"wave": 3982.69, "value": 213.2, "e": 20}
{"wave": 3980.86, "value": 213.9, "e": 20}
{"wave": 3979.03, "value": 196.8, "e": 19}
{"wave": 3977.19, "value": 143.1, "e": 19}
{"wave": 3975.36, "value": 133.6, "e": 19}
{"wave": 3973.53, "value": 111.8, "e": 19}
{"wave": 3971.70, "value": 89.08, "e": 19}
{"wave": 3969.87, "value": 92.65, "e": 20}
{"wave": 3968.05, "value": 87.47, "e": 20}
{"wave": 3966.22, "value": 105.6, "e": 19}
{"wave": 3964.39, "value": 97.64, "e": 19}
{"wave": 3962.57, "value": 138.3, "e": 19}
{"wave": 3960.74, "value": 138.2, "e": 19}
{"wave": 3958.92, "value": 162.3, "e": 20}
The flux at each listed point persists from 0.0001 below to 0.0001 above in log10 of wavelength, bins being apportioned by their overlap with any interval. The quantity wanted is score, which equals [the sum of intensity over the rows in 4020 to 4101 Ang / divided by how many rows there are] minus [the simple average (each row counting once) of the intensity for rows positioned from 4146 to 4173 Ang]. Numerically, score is -8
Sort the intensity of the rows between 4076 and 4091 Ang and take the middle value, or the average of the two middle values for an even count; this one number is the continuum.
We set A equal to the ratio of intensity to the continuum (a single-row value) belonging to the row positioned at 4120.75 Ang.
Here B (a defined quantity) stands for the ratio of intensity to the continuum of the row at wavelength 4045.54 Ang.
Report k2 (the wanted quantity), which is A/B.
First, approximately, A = 1.15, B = 0.85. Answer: 1.36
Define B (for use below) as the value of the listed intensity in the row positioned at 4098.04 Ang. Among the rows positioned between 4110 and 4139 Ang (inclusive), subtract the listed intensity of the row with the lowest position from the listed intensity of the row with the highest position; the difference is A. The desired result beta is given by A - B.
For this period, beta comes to -230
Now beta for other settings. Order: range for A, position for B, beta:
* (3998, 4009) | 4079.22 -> -253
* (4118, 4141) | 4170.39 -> -224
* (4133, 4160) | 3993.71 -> -152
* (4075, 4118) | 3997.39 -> -261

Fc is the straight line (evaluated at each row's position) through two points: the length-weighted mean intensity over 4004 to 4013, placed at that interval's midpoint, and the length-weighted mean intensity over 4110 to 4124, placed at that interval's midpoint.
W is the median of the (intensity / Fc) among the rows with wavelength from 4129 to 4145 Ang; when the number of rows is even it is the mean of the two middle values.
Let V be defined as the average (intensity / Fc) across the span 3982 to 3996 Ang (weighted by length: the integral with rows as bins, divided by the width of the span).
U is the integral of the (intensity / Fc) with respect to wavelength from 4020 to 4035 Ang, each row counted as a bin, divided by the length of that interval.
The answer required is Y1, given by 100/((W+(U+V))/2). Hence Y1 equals 68.4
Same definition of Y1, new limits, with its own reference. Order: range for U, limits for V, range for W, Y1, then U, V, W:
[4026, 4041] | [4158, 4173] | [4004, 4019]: 68.1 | 1.01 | 0.91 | 1.02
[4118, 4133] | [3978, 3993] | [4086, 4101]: 67.5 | 1.01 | 0.95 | 1.00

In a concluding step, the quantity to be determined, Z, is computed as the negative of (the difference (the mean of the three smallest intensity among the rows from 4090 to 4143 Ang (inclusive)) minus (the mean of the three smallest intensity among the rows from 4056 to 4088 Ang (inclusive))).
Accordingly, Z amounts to 39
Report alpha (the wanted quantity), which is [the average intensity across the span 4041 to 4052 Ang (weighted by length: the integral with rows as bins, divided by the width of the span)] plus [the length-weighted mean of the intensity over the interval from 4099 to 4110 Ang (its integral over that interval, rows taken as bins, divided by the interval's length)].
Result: 427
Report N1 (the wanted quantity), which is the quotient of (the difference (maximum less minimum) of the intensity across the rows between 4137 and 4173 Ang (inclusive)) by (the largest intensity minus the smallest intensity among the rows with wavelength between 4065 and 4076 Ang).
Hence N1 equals 2.1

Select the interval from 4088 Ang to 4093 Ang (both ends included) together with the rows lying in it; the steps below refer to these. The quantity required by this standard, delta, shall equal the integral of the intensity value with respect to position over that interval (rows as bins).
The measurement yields 1311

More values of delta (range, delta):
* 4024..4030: 1416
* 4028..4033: 1076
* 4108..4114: 1428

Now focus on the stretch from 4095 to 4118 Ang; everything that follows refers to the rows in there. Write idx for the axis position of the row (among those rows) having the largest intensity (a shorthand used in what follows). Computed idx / 4111.28 Ang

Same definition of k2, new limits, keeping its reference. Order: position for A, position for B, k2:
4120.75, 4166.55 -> 1.12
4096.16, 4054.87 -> 0.92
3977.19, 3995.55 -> 0.76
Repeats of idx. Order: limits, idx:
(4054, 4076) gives 4075.46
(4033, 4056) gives 4051.13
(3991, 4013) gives 3999.23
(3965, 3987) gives 3986.36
